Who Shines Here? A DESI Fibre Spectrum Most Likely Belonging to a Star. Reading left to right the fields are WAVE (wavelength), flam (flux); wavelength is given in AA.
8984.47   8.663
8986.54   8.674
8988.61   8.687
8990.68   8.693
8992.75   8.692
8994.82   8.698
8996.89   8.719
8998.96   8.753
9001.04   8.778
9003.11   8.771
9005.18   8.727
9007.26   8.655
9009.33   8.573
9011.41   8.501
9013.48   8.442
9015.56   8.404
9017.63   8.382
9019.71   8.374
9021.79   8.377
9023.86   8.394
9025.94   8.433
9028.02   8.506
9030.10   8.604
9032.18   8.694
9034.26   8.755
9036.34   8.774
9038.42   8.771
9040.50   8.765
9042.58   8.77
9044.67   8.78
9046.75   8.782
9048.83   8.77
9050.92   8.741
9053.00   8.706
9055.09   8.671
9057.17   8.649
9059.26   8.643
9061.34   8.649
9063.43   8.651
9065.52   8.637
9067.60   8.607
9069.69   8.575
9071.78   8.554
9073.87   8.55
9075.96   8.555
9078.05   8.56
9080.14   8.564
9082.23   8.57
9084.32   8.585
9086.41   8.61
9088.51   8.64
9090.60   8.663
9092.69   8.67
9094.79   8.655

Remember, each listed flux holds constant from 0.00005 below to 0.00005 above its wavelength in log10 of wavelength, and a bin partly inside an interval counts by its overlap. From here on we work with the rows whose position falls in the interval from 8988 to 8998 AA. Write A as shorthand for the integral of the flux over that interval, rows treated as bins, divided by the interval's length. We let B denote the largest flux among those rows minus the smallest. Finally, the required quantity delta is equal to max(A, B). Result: 8.70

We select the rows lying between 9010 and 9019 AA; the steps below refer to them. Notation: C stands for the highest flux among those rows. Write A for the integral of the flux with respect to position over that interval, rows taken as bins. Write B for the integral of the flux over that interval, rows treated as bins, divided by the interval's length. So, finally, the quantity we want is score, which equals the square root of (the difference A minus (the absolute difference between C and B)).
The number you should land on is 8.71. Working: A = 76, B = 8.43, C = 8.501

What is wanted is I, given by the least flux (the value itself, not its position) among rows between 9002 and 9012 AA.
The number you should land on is 8.501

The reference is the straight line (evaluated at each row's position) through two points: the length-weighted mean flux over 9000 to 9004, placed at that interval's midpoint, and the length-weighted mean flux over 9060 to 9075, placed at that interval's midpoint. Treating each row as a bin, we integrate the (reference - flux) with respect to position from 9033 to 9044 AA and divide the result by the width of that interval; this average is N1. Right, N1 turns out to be -0.09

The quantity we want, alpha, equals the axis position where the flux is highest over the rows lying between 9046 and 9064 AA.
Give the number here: 9046.75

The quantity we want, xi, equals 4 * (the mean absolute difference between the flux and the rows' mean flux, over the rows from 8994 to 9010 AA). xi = 0.20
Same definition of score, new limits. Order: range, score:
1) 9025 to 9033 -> 8.26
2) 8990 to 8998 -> 8.34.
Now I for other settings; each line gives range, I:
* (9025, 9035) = 8.433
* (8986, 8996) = 8.674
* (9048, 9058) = 8.649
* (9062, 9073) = 8.554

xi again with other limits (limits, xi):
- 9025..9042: 0.45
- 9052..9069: 0.07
